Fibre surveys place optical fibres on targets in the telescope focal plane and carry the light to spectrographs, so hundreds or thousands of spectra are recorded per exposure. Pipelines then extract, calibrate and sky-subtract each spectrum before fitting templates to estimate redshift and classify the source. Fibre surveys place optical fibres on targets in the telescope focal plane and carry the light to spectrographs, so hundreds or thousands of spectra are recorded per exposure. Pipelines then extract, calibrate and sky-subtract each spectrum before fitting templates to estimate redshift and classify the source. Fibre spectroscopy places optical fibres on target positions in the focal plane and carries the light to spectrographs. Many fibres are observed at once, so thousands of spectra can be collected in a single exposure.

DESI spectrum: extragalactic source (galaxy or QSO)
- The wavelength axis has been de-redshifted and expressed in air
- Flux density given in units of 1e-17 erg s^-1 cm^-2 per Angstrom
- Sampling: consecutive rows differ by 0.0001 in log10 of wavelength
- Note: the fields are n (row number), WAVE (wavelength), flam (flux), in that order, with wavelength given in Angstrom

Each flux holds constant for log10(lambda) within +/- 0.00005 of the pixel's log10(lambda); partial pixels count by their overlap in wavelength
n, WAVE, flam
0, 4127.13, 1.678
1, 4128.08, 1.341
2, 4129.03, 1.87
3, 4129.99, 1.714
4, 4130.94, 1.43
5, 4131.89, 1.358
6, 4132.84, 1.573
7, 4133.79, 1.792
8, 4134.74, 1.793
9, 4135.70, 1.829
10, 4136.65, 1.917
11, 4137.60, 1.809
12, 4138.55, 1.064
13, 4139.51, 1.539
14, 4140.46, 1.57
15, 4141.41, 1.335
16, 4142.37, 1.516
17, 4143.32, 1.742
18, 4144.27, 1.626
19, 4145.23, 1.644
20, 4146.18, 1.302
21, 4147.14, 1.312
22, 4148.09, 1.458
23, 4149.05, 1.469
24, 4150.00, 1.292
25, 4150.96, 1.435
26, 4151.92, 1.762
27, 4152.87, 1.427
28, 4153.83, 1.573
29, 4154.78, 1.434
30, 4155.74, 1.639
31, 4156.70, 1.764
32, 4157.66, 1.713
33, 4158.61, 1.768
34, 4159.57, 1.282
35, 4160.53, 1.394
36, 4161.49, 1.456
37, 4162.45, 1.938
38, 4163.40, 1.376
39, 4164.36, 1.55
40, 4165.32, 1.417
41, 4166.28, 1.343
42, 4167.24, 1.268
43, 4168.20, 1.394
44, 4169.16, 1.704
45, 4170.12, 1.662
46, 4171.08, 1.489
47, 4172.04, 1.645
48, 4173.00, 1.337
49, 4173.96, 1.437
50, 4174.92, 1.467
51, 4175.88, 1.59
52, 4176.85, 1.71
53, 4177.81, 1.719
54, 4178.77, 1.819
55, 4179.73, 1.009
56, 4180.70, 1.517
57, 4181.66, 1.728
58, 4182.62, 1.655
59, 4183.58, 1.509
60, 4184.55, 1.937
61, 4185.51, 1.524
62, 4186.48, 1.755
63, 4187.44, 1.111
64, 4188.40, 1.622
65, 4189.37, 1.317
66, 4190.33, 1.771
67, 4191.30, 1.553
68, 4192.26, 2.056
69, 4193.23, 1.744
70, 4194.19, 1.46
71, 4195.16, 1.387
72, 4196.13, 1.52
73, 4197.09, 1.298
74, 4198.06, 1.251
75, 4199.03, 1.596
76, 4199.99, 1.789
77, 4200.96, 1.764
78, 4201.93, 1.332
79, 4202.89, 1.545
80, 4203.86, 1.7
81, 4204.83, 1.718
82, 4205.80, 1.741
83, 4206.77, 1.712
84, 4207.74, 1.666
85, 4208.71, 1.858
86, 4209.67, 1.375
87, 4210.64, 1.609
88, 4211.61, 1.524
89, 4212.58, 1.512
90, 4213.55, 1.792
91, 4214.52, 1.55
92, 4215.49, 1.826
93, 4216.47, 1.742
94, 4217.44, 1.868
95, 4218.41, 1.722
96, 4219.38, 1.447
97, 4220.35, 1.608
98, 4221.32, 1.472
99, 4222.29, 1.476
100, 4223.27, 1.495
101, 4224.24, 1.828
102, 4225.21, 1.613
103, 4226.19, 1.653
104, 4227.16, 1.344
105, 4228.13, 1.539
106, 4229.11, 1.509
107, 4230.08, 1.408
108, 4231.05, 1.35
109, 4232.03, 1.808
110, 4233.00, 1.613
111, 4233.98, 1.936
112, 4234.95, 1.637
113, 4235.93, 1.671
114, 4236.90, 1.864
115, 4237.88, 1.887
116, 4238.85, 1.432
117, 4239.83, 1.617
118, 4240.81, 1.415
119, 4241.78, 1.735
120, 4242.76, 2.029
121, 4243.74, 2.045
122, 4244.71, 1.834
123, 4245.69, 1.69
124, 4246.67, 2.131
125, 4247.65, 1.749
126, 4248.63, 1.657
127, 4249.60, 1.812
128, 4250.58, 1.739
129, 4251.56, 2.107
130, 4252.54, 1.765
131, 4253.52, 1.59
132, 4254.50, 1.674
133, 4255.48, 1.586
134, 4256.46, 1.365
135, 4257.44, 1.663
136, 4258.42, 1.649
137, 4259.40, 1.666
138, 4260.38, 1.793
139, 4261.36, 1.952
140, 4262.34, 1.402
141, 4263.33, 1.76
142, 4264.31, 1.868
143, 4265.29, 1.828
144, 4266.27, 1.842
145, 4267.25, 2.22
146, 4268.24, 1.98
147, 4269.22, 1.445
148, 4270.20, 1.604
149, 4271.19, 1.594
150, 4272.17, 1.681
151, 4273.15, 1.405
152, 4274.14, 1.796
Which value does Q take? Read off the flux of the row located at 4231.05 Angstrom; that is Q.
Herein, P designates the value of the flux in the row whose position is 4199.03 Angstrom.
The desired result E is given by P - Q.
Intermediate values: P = 1.596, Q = 1.35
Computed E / 0.25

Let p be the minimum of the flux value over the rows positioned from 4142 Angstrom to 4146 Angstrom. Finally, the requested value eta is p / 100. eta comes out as 0.0152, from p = 1.516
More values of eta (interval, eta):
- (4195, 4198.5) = 0.0125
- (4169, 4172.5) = 0.0149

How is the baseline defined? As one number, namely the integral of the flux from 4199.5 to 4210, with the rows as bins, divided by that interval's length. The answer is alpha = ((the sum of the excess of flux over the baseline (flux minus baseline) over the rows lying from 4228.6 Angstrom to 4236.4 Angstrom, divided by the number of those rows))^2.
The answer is 0.0019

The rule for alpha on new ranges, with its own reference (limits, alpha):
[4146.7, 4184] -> 0.0183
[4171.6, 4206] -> 0.0075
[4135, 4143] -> 0.0077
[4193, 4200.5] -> 0.0238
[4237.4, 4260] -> 0.0052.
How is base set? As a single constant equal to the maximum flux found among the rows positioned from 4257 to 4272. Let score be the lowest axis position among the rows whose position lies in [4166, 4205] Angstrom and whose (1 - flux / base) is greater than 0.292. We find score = 4166.28 Angstrom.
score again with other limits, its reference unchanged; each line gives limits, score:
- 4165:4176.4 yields 4165.32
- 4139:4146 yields 4139.51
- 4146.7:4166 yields 4147.14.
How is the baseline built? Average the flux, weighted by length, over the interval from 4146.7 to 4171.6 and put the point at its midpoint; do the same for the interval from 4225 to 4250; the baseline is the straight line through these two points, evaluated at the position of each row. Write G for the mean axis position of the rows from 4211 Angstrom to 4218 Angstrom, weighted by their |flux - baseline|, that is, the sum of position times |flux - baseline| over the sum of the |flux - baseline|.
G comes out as 4214.8 Angstrom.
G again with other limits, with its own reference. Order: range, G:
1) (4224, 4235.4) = 4229.7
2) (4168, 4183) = 4176.1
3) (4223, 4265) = 4243.0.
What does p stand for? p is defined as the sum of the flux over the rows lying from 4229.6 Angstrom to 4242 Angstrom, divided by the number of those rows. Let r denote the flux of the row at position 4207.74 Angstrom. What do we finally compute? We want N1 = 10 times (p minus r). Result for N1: -0.2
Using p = 1.64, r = 1.666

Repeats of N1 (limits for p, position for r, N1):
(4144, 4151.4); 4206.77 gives -2.7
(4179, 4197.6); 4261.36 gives -4.0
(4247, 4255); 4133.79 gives -0.3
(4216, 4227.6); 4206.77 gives -1.1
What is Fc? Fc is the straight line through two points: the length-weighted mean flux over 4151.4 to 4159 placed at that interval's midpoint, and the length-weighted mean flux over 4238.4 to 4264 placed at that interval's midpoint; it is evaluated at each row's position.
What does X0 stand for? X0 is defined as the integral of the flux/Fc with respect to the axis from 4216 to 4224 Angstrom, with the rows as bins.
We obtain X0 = 7.60 Angstrom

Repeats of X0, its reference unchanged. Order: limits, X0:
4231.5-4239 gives 7.64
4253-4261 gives 7.53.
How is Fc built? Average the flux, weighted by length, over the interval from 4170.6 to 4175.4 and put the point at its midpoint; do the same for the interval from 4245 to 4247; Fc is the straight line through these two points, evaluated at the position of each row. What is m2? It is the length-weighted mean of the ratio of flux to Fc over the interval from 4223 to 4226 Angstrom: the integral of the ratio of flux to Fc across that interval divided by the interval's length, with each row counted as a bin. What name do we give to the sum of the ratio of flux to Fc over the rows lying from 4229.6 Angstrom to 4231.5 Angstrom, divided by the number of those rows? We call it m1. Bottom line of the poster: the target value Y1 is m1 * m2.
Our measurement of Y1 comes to 0.72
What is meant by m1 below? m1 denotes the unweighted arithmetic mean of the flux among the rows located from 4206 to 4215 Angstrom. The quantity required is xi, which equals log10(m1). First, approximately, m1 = 1.62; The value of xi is 0.210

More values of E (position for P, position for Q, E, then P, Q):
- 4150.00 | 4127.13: -0.39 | 1.292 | 1.678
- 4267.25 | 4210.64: 0.61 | 2.22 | 1.609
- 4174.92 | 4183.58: -0.04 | 1.467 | 1.509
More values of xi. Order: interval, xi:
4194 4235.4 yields 0.203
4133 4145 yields 0.212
